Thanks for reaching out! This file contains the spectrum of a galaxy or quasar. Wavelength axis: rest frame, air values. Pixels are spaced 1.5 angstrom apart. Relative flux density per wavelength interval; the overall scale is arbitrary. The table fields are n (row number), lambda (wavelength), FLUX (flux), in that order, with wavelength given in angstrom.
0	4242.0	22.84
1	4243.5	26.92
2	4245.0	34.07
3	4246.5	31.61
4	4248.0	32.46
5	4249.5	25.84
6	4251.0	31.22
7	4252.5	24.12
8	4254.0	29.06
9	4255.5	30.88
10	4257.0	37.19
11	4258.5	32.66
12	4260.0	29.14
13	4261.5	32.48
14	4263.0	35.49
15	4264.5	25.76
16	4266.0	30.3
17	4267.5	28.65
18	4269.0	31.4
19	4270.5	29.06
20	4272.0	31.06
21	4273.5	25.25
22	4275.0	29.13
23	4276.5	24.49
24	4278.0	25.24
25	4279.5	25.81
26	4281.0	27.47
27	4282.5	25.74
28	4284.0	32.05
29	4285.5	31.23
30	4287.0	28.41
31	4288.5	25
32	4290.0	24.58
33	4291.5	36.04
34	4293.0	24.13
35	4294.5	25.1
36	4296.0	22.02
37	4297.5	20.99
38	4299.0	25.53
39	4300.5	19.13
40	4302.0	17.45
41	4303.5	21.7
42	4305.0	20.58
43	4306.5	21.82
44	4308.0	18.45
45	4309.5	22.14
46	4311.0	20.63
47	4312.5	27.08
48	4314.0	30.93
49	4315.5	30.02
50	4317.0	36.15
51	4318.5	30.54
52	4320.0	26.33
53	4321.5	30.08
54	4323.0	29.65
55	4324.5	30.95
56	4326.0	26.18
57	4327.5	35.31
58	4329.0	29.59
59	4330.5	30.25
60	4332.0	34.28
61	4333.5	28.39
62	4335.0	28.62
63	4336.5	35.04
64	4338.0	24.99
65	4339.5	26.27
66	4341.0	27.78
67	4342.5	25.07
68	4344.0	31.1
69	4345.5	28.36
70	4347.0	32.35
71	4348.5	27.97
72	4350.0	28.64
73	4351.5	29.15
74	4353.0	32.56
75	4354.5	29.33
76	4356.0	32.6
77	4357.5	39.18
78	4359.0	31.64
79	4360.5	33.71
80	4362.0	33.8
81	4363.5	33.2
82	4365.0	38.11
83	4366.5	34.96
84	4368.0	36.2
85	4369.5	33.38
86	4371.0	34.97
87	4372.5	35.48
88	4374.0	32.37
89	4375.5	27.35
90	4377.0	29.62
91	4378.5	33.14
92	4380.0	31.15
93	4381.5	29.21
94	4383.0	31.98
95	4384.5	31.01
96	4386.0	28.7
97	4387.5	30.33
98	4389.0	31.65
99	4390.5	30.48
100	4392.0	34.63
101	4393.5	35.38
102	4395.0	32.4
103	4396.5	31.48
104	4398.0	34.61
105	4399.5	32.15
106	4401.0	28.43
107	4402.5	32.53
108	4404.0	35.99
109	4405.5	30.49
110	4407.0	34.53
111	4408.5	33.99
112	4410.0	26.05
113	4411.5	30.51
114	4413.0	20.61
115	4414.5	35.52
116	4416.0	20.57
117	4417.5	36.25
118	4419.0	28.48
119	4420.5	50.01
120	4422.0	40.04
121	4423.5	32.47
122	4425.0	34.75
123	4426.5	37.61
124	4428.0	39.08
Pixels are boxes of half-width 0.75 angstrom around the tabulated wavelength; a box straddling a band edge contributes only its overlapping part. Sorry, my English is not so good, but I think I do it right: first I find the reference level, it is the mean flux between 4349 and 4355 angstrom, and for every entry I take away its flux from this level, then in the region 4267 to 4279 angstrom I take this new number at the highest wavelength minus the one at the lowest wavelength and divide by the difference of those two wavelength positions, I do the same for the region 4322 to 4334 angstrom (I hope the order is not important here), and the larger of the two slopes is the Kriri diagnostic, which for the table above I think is 0.3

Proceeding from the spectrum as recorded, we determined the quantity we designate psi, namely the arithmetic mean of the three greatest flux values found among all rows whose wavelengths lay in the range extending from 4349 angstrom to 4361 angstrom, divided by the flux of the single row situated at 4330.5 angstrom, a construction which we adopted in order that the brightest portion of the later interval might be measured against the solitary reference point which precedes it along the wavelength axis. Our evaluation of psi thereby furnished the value 1.16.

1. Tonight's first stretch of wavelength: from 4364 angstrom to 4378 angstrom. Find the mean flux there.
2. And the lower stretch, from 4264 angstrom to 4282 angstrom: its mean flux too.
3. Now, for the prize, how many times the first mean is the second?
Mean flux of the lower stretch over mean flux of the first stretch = 0.83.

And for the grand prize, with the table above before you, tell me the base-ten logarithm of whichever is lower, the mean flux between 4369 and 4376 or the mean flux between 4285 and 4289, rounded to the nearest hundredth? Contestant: 1.45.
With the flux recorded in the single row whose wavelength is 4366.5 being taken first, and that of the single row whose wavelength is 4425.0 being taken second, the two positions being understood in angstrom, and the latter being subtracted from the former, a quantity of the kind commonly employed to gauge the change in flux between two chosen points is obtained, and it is 0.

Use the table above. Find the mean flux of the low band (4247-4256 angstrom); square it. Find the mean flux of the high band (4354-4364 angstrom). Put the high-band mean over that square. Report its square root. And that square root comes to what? 0.200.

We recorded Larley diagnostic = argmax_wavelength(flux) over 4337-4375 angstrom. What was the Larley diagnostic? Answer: 4357.5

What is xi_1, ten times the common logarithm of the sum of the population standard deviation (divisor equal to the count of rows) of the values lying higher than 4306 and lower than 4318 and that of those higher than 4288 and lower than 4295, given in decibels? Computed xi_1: 10.1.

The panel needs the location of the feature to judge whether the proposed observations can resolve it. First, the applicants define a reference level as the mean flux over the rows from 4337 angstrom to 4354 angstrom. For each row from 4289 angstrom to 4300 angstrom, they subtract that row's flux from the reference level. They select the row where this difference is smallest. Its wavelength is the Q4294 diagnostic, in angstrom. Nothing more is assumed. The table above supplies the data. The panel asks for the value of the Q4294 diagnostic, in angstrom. 4291.5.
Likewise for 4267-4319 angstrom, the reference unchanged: 4317.0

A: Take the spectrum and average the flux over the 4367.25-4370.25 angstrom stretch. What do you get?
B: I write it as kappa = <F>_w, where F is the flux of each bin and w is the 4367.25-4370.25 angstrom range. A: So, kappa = 35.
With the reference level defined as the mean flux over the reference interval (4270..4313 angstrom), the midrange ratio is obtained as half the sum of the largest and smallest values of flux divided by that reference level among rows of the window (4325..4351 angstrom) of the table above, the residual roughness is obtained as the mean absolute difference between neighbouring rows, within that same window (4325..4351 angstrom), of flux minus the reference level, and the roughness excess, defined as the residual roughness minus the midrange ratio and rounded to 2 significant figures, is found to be 2.9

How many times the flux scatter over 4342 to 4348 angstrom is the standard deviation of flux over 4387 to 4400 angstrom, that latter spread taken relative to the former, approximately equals 0.6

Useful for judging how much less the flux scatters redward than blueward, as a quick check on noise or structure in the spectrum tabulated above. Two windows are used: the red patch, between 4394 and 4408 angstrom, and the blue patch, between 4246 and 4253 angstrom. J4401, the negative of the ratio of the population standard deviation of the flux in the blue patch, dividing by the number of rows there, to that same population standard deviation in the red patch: -1.56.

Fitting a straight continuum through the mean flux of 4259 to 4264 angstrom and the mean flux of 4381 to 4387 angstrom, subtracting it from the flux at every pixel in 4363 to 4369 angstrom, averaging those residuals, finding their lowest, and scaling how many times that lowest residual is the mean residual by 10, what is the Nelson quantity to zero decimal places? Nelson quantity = 5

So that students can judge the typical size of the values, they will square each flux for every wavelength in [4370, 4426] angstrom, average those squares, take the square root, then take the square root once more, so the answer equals 5.7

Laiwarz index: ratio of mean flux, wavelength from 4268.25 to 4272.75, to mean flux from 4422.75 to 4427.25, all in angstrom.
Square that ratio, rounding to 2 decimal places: 0.76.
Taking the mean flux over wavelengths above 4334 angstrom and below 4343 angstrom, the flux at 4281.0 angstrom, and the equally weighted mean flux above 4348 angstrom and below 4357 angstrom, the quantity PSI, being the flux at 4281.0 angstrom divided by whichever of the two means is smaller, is 0.98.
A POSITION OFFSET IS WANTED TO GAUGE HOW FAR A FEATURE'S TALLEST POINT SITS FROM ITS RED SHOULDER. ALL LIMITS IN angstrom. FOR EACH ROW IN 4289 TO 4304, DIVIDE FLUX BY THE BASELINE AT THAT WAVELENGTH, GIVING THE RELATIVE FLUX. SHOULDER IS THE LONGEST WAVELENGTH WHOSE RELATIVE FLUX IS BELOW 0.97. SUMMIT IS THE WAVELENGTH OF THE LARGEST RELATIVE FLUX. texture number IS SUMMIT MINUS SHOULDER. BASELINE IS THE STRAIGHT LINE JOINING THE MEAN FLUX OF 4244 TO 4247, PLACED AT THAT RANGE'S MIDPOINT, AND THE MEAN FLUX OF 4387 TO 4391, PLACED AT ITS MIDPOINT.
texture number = -12.0 angstrom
